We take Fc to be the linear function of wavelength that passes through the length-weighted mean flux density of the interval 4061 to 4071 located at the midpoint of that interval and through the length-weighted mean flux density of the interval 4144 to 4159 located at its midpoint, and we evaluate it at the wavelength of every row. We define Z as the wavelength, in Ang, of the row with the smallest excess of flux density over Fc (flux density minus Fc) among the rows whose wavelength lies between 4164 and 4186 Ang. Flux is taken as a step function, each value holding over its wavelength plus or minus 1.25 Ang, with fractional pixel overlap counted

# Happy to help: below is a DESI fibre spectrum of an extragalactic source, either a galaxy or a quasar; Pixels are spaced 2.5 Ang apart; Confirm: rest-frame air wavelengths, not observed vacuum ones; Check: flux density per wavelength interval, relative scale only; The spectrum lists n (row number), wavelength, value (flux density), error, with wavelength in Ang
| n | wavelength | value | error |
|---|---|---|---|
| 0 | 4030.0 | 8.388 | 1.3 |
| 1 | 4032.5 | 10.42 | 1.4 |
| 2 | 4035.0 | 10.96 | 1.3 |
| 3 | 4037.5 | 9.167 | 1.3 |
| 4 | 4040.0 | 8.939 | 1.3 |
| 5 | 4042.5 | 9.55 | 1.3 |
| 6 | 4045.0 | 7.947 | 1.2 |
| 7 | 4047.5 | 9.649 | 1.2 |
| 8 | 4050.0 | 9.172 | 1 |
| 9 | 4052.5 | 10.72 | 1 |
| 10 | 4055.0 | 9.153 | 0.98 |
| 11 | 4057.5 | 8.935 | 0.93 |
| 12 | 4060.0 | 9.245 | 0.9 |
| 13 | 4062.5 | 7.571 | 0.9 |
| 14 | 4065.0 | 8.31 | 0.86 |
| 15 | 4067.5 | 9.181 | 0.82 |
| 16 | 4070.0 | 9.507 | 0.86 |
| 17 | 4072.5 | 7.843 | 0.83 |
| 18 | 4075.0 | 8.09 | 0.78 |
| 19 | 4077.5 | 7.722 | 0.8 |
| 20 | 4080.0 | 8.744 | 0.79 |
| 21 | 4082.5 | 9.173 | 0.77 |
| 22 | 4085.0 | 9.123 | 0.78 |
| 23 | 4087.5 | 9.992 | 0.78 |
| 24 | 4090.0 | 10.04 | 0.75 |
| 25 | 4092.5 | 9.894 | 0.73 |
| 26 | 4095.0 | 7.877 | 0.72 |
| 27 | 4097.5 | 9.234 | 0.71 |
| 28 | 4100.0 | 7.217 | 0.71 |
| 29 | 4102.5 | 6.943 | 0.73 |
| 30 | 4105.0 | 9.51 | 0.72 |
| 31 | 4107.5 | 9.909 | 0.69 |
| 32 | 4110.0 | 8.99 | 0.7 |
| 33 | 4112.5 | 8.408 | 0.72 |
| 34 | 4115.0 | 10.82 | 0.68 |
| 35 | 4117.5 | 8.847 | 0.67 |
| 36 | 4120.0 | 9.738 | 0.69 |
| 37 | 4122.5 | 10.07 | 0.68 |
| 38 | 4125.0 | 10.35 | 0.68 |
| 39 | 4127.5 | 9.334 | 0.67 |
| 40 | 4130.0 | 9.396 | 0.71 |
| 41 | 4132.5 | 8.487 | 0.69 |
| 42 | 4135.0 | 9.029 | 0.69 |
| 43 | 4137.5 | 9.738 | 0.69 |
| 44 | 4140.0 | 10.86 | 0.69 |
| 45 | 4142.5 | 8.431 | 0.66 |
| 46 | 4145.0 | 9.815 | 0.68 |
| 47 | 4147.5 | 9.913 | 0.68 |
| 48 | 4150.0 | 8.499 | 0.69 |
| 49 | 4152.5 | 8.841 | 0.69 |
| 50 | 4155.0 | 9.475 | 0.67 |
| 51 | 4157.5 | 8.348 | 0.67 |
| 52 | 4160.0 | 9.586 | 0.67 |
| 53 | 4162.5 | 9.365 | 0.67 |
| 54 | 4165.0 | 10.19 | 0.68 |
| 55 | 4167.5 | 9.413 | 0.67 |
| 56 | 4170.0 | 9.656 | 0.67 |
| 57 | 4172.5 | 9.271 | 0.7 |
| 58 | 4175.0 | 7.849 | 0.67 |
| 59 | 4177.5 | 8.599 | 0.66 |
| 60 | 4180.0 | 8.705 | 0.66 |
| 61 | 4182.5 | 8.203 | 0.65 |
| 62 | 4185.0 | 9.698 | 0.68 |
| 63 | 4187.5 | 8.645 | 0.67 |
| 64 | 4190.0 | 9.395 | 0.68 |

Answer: 4175.0 Ang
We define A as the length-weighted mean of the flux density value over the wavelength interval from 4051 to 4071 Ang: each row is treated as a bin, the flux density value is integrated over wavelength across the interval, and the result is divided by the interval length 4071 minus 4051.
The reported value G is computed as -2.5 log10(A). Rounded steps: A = 9.1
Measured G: -2.39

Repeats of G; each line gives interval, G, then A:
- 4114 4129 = -2.48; 9.8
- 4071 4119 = -2.37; 8.9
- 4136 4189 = -2.41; 9.2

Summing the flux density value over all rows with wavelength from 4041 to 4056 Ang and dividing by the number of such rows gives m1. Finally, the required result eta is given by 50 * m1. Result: 468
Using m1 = 9.4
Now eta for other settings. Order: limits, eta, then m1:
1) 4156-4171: 471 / 9.4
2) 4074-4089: 440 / 8.8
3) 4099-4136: 457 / 9.1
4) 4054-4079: 428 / 8.6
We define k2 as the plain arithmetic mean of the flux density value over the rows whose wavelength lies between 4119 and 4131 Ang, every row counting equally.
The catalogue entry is 9.8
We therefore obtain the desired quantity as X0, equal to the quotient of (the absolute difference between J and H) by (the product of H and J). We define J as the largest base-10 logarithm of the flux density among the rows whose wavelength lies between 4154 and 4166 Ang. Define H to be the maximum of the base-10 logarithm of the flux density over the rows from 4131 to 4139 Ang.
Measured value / 0.02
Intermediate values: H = 0.99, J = 1.01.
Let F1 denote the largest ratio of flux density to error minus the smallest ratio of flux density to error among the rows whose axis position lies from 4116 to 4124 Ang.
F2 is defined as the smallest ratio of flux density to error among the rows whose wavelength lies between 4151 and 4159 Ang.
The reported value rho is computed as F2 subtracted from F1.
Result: -10.9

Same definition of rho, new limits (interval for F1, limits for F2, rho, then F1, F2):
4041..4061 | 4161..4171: -9.9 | 4.1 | 14.0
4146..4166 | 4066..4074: -6.8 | 2.7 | 9.4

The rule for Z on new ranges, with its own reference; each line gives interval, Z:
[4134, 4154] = 4142.5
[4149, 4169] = 4157.5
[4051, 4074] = 4062.5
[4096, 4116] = 4102.5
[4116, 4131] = 4117.5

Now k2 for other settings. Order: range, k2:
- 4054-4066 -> 8.6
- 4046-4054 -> 9.8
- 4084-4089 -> 9.6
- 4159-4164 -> 9.5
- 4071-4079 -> 7.9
